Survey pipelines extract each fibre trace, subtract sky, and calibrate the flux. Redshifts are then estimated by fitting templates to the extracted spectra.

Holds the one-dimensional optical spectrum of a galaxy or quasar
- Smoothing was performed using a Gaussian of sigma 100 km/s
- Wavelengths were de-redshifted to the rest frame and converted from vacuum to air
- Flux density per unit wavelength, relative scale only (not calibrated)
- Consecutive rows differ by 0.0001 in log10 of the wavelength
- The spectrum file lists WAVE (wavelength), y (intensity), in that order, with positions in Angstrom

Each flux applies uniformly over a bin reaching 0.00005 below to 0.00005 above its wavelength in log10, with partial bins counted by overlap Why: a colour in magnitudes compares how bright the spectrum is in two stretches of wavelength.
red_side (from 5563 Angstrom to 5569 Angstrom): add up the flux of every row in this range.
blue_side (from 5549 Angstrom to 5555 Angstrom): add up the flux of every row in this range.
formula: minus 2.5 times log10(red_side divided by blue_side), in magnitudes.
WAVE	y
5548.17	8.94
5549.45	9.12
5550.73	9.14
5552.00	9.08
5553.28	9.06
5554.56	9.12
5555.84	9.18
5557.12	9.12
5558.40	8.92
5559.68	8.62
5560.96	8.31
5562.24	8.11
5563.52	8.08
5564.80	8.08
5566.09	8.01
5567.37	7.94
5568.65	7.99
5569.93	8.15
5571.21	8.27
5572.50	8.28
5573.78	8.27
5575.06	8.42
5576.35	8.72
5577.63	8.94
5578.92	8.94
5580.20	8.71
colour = 0.14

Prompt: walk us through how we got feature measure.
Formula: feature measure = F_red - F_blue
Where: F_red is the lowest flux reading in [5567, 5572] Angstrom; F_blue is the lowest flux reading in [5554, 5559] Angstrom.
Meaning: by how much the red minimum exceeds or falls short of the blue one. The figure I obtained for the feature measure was -1.0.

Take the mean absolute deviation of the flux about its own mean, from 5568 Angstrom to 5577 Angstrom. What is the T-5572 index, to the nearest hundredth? 0.15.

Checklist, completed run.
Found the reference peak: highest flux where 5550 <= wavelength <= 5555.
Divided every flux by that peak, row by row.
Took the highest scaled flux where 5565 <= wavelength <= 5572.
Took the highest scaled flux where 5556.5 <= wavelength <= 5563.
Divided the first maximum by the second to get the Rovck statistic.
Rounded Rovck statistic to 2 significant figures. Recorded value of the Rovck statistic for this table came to 0.91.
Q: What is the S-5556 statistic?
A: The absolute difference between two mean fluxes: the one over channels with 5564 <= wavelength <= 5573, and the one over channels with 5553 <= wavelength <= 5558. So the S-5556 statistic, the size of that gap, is 1.0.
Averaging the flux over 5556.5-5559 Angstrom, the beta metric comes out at 9.02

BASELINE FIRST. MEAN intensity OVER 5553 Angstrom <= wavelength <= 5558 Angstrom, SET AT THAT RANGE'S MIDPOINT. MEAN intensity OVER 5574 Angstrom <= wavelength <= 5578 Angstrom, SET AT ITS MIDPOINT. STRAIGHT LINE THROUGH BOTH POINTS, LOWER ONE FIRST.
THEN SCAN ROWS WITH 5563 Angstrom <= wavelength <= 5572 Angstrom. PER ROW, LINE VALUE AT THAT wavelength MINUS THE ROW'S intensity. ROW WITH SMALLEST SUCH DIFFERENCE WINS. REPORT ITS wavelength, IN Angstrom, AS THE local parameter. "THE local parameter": 5571.21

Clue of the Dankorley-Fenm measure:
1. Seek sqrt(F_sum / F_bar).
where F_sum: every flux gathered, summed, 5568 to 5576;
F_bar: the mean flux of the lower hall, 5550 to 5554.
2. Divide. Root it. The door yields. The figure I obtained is 2.3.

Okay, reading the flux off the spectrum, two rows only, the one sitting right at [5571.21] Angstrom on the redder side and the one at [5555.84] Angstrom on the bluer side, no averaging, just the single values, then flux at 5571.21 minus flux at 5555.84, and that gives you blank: -0.91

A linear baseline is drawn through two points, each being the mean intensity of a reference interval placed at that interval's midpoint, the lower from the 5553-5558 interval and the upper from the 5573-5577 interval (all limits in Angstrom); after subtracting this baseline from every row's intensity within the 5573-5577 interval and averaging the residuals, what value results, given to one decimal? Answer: 0.0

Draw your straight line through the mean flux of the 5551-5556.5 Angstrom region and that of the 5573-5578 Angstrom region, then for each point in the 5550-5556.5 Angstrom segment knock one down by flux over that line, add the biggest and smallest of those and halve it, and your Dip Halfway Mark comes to -0.002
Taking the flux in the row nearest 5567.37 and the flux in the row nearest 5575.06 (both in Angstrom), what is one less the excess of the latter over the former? 0.5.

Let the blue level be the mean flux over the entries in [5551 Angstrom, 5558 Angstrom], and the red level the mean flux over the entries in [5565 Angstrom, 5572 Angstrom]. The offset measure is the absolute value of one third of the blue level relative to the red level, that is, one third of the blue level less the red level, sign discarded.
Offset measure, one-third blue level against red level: 5.0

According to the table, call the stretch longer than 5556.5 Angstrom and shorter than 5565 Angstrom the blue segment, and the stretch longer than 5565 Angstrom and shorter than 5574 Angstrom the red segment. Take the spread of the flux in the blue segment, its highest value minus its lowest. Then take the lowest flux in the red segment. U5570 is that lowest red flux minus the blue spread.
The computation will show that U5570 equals 6.90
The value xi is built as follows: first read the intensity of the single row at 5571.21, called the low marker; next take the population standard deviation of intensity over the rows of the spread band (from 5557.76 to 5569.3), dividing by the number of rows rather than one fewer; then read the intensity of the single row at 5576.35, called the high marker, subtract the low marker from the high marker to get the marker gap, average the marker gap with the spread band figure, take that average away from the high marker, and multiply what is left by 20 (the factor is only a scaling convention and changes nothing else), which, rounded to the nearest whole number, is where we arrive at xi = 167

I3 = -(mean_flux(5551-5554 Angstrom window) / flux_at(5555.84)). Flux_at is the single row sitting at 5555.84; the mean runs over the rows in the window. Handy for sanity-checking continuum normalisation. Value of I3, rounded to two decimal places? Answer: -0.99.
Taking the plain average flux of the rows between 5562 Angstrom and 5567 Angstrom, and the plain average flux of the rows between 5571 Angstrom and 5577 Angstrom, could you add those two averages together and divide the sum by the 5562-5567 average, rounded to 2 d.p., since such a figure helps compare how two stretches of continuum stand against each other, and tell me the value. 2.04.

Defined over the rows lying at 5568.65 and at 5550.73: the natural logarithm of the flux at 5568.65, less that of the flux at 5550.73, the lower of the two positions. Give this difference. -0.13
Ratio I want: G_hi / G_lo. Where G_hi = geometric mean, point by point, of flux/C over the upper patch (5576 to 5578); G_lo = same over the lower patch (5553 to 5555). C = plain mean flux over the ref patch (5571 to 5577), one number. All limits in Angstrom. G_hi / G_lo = 0.971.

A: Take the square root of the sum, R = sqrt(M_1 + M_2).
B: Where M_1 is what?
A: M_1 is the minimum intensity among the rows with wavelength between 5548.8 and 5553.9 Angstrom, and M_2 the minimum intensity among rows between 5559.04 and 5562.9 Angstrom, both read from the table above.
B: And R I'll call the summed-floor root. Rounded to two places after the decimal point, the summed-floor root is 4.14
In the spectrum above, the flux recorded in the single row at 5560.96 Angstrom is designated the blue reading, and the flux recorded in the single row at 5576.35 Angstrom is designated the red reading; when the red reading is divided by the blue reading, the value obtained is 1.05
